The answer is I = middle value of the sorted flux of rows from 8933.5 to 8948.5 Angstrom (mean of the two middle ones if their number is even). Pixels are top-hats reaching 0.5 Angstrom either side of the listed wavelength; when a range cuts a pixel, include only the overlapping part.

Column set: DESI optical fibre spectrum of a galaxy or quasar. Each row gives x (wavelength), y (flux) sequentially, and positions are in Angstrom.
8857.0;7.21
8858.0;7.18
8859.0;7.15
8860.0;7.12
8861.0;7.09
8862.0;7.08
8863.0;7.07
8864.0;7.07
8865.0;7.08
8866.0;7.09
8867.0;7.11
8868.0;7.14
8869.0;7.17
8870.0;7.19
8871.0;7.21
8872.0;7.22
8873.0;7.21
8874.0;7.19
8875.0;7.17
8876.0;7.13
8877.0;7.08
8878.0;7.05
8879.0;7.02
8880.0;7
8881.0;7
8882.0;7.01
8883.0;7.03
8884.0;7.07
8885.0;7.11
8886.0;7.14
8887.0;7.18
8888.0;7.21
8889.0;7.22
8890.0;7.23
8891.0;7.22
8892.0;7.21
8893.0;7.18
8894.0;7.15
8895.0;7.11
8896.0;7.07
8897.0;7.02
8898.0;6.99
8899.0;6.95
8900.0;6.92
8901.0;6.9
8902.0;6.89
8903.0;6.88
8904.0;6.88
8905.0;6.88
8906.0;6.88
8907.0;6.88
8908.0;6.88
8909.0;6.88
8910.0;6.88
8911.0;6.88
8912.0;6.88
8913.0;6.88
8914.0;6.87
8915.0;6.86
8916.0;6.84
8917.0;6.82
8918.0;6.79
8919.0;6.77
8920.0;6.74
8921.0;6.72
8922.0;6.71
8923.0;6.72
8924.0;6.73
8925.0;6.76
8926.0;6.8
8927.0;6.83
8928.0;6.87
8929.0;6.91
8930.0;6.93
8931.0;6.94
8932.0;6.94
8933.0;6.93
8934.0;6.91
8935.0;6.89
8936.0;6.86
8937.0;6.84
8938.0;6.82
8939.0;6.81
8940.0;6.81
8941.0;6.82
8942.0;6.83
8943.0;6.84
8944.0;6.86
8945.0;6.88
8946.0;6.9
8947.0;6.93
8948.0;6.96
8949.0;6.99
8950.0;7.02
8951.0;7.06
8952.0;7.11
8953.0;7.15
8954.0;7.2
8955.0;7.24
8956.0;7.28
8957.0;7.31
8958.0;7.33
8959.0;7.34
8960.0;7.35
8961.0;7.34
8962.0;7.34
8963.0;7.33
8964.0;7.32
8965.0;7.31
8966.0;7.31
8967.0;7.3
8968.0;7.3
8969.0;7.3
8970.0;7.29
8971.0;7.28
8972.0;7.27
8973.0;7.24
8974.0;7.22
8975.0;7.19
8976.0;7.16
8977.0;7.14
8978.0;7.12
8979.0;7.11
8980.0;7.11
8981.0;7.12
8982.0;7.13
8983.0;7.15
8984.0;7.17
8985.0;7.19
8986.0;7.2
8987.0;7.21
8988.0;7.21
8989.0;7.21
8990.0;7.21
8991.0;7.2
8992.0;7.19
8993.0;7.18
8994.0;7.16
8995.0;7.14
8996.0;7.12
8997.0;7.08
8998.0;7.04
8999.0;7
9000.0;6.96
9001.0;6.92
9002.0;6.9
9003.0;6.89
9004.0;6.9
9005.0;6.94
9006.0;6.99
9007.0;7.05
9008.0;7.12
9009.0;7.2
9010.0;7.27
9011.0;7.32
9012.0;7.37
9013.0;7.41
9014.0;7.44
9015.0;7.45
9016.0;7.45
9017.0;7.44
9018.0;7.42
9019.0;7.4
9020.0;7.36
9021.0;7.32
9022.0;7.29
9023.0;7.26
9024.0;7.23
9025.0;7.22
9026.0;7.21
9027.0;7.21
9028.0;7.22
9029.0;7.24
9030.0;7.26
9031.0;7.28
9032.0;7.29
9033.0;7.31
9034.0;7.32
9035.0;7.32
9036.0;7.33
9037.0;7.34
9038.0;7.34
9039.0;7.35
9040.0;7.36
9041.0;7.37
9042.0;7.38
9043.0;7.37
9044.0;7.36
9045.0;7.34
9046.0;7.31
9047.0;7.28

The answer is 6.86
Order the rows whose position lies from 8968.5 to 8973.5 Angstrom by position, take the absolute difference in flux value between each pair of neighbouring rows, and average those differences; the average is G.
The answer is 0.015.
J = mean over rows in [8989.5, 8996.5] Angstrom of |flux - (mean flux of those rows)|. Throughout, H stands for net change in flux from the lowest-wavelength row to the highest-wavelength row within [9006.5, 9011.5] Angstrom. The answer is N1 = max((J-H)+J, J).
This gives 0.03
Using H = 0.27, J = 0.027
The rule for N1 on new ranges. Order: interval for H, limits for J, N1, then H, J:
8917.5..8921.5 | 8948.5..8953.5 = 0.17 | -0.07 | 0.051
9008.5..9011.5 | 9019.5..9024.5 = 0.04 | 0.12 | 0.038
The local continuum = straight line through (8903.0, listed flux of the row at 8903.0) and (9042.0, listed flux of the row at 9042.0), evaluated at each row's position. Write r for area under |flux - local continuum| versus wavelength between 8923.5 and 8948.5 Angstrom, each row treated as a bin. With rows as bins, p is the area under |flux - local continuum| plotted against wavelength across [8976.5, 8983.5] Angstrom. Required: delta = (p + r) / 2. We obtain 1.8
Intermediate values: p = 0.2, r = 3.4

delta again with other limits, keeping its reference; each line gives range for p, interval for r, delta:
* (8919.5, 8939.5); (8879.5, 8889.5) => 2.8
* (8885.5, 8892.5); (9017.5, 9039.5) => 2.0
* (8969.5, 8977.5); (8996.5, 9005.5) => 1.6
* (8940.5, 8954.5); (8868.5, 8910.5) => 5.7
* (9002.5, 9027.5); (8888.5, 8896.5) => 3.0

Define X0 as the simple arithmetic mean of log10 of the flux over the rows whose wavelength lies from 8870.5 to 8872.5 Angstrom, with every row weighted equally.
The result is 0.858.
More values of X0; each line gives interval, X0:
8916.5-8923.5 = 0.829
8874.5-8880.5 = 0.850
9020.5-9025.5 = 0.861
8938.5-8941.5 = 0.833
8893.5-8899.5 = 0.848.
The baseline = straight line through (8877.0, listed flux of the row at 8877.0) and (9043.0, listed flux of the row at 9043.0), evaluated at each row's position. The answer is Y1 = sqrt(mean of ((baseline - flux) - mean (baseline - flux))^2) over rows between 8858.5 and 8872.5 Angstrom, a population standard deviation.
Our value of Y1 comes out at 0.05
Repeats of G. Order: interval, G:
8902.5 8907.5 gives 0.000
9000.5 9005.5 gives 0.020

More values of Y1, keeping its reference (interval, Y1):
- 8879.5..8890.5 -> 0.08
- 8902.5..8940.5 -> 0.07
